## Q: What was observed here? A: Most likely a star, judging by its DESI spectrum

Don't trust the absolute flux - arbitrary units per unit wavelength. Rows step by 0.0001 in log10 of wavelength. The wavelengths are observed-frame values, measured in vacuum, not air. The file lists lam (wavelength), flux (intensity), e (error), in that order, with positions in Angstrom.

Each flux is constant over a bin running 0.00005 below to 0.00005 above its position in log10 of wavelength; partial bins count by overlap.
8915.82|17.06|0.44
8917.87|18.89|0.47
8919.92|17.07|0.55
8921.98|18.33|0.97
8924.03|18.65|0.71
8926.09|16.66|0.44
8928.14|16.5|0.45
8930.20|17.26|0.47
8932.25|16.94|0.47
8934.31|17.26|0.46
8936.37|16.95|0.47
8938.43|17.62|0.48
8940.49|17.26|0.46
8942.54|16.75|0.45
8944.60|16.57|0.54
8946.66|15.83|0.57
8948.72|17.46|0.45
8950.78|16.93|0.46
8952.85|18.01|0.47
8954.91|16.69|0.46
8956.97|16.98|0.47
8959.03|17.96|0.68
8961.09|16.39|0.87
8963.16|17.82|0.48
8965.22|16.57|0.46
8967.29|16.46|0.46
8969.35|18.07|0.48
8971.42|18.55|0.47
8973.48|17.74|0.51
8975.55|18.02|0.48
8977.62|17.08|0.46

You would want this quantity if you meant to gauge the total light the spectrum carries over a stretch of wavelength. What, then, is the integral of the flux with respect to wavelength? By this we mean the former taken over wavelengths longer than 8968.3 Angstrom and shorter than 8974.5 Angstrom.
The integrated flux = 112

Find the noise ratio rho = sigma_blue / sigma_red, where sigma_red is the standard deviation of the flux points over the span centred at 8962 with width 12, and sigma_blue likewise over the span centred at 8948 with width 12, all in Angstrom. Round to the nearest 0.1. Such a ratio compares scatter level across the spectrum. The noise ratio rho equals 1.1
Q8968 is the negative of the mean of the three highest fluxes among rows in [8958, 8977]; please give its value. -18.2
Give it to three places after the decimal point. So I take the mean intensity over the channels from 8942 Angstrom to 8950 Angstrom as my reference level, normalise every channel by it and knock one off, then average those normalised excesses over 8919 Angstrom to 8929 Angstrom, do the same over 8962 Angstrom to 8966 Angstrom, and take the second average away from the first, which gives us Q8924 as 0.015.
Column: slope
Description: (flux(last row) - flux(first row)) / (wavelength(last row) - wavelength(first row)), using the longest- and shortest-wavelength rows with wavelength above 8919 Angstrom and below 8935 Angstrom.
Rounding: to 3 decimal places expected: 0.013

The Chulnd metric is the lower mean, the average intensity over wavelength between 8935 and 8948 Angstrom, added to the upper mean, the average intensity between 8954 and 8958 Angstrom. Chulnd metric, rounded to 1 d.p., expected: 33.7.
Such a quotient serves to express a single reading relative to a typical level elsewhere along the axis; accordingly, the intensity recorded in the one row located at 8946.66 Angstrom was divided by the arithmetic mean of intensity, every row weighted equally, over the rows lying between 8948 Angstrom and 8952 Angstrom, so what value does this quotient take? 0.92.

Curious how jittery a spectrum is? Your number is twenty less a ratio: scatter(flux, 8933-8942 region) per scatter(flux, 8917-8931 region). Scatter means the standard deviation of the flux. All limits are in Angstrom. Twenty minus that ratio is 19.7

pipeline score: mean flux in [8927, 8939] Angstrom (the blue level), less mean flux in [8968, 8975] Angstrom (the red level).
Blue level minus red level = -1.0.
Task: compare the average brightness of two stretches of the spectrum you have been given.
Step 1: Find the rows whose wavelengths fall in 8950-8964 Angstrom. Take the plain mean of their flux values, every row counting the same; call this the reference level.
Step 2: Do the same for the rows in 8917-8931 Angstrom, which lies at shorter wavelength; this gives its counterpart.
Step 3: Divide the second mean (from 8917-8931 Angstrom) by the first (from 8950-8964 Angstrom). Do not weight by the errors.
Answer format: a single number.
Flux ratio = 1.02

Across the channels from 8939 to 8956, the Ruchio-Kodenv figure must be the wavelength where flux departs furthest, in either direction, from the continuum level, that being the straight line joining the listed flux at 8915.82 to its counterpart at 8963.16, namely 8946.66 Angstrom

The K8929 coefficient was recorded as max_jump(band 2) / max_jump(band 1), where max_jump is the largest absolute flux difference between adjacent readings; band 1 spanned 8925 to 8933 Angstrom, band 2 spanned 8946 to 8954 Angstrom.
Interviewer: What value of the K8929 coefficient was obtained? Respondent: 2.1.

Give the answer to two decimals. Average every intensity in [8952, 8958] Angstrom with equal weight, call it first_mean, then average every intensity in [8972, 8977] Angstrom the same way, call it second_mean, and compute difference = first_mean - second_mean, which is -0.65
